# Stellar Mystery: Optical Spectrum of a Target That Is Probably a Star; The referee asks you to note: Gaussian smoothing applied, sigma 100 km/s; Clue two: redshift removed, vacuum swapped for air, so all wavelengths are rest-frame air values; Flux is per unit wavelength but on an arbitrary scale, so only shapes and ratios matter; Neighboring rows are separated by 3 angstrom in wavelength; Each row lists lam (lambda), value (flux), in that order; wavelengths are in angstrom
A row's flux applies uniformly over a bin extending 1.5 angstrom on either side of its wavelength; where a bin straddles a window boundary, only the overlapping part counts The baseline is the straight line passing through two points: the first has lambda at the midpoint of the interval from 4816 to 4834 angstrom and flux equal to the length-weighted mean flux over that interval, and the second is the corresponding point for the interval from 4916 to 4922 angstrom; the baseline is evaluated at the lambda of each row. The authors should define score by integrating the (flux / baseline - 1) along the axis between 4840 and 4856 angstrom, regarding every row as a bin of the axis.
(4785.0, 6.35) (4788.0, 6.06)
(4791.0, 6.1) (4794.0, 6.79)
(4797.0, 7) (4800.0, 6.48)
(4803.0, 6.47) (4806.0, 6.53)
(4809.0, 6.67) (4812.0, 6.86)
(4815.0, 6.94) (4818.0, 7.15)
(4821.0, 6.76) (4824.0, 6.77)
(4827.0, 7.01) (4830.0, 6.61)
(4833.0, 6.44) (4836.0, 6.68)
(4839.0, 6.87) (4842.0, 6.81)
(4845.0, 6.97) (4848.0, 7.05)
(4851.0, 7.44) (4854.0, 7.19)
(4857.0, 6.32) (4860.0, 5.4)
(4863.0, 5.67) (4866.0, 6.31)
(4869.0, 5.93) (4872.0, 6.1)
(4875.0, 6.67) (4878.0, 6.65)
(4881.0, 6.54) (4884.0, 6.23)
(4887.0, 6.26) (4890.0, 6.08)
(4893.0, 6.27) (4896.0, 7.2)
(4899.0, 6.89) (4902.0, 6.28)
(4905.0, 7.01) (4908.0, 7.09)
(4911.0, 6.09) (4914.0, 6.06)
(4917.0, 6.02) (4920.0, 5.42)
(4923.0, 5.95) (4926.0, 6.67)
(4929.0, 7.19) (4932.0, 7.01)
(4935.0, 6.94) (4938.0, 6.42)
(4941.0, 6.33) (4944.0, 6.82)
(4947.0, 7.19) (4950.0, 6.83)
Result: 1.3 angstrom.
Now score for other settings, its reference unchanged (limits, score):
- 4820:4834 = -0.1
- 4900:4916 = 1.8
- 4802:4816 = -0.6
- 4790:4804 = -1.1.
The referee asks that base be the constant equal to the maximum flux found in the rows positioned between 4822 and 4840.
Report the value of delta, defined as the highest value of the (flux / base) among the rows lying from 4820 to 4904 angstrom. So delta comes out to 1.06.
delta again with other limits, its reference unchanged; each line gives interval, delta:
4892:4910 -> 1.03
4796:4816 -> 1.00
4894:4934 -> 1.03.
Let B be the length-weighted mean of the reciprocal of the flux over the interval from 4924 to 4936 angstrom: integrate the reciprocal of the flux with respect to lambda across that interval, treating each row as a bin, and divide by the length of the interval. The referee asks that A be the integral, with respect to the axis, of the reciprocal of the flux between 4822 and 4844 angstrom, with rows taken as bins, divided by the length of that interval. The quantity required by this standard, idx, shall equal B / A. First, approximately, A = 0.148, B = 0.145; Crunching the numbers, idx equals 0.98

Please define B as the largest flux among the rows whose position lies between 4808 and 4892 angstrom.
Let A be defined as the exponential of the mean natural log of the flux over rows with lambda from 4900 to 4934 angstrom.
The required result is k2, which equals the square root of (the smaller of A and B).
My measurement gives 2.53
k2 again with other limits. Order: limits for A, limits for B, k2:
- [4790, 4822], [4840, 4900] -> 2.59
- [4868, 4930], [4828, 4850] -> 2.53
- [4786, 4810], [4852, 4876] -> 2.55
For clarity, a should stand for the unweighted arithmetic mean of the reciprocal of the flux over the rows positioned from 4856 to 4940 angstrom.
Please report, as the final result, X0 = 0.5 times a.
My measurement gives 0.0788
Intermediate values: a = 0.158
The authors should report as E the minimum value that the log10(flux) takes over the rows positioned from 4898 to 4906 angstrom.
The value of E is 0.80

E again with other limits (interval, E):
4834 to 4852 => 0.82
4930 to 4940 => 0.81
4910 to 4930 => 0.73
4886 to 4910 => 0.78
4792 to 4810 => 0.81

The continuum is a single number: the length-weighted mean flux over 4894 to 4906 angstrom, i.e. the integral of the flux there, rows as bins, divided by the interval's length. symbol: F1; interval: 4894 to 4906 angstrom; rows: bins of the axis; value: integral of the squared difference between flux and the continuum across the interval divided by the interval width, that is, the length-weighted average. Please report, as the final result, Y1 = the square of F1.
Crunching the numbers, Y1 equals 0.02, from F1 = 0.1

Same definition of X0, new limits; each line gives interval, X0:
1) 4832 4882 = 0.0771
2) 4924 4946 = 0.0740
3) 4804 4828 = 0.0732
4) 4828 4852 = 0.0730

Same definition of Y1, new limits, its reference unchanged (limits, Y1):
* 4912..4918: 0.35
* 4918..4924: 1.78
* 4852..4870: 0.60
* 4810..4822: 0.00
